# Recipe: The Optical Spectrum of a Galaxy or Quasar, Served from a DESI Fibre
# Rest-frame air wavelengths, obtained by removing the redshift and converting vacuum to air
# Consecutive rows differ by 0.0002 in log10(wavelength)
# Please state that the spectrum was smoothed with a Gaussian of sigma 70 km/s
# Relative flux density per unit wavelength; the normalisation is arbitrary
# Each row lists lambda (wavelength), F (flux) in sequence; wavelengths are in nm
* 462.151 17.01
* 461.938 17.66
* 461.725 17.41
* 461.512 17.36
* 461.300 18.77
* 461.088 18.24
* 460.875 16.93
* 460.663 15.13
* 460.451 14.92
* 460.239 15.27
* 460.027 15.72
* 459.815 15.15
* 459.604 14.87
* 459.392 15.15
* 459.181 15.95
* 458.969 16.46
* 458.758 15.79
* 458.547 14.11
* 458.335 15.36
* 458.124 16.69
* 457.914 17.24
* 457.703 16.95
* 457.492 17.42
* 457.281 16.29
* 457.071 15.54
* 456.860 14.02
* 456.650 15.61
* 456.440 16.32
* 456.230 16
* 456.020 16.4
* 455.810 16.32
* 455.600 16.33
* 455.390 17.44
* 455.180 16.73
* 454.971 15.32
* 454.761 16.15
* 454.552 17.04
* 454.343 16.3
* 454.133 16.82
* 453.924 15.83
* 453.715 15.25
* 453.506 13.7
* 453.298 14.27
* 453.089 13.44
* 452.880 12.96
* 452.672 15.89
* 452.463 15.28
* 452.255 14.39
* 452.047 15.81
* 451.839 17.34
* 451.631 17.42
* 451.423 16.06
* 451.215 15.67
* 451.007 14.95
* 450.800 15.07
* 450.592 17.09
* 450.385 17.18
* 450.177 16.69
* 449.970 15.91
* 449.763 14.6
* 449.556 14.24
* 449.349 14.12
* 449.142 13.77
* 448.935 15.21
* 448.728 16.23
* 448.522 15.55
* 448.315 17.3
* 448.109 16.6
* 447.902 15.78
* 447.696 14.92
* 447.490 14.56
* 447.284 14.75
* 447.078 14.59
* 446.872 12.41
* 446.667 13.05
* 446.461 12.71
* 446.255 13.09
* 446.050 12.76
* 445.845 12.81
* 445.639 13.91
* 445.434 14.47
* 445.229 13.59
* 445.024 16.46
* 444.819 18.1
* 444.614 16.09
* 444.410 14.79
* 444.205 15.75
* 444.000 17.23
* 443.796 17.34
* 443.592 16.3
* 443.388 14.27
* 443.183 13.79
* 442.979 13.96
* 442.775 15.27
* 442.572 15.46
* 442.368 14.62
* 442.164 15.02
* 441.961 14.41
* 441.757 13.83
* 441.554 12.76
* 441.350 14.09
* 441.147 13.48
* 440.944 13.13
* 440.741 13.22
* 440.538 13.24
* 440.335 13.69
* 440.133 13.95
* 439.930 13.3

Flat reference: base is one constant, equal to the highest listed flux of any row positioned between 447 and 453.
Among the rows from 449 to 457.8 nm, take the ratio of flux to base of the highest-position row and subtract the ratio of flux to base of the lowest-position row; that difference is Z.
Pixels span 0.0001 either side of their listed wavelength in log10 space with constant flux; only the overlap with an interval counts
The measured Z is 0.18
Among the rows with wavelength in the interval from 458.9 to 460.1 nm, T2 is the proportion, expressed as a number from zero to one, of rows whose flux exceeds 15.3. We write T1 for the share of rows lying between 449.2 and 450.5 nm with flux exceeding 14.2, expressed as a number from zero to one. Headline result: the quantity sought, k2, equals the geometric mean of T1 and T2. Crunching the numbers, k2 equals 0.6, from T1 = 0.83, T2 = 0.5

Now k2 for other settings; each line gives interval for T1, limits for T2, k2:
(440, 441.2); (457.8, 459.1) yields 0.0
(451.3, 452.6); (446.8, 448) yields 0.4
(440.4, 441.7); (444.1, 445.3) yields 0.0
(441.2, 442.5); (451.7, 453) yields 0.5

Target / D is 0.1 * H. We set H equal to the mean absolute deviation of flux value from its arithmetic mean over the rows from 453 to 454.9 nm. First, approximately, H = 1.1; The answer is 0.112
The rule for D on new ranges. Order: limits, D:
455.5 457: 0.060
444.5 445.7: 0.145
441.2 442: 0.051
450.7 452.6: 0.078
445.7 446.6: 0.012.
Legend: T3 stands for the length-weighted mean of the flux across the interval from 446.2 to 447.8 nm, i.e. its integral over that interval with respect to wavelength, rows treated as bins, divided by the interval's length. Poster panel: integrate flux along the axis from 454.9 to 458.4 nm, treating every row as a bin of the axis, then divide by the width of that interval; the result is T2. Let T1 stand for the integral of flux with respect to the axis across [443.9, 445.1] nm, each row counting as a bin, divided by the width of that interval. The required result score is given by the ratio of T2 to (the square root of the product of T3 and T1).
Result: 1.08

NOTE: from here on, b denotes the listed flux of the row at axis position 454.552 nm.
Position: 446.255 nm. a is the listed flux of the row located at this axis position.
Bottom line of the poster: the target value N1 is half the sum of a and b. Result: 15.1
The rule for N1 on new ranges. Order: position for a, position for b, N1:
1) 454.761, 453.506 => 14.9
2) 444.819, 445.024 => 17.3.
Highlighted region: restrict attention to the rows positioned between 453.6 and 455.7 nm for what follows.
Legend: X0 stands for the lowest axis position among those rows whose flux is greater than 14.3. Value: 453.715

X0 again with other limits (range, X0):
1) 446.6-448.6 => 447.078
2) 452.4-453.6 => 452.463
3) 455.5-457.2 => 455.600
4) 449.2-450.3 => 449.763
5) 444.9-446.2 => 445.024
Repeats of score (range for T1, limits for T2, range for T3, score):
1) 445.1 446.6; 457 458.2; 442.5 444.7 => 1.16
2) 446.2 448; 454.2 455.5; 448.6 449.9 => 1.15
